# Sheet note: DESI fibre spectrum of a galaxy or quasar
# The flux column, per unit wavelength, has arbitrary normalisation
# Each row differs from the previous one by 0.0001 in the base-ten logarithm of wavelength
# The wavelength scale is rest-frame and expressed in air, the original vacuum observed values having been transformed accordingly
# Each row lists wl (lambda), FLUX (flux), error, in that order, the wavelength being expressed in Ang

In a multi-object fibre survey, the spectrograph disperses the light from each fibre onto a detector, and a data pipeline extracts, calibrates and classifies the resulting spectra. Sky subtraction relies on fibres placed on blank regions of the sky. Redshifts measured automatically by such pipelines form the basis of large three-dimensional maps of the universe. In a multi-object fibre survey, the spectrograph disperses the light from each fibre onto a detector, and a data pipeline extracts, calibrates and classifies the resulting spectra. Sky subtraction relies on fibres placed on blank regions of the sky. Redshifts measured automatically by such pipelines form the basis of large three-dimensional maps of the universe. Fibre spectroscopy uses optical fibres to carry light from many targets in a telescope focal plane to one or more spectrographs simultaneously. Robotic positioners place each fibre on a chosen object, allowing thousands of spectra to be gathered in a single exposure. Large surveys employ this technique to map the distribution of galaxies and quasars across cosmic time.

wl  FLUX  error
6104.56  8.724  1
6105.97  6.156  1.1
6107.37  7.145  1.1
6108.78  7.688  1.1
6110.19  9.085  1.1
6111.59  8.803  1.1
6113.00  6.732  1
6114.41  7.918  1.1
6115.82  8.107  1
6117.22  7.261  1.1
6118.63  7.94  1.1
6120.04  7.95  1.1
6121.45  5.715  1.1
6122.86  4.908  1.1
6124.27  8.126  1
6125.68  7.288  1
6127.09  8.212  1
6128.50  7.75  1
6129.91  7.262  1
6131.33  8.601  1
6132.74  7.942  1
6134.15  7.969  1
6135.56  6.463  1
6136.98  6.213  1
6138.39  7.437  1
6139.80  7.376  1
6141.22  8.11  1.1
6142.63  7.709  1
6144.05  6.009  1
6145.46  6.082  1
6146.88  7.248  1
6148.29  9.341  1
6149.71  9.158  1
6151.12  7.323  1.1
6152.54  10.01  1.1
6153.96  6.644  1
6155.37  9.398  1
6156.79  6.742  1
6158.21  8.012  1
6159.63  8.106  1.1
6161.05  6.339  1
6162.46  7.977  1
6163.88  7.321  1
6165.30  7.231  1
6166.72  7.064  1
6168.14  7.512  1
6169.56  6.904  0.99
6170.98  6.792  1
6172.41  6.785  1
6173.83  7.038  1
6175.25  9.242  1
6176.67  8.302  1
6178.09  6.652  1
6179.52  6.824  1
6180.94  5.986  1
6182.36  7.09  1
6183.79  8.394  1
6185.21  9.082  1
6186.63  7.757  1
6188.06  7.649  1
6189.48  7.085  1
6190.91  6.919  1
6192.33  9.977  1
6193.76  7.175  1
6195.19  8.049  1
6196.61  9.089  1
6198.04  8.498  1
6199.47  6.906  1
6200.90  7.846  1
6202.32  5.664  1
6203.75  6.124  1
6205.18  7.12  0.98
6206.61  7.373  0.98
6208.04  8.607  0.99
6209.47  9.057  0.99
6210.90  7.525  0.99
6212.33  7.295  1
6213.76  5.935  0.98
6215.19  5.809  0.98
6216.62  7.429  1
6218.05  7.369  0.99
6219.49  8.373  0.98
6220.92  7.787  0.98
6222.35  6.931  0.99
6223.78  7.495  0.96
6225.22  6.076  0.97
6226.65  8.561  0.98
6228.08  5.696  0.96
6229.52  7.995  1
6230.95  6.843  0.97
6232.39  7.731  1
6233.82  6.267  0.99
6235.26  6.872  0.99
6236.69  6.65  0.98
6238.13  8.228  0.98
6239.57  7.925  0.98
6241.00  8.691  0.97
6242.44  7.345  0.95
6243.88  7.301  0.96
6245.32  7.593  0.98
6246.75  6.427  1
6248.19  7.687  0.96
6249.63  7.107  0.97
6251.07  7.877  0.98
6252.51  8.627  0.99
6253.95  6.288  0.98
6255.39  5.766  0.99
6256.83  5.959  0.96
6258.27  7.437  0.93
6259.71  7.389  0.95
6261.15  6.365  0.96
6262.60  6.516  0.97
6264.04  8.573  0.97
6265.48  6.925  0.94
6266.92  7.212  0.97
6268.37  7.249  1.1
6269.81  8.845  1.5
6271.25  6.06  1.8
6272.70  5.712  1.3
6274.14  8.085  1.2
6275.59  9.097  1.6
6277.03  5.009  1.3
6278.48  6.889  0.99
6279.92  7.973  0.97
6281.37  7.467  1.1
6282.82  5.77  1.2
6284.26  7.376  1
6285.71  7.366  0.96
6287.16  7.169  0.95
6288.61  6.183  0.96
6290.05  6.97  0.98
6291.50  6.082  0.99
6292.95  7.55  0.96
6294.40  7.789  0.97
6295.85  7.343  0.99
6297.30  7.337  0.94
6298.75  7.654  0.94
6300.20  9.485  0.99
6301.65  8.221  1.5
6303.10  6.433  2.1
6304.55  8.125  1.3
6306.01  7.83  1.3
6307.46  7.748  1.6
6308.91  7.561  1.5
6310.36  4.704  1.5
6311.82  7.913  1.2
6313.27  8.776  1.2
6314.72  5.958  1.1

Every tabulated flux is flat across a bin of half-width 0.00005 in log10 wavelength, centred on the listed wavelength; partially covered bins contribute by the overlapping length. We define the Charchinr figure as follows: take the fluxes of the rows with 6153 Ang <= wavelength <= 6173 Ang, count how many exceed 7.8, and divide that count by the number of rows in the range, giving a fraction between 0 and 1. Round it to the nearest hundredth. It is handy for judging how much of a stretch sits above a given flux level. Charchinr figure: 0.29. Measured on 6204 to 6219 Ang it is 0.20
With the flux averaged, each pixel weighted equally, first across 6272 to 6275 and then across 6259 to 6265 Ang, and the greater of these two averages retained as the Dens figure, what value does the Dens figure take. 7.2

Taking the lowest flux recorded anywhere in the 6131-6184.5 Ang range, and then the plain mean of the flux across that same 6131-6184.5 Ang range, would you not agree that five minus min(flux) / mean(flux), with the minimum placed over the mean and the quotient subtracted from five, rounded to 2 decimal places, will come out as 4.20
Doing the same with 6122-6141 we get 4.33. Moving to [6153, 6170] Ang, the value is 4.15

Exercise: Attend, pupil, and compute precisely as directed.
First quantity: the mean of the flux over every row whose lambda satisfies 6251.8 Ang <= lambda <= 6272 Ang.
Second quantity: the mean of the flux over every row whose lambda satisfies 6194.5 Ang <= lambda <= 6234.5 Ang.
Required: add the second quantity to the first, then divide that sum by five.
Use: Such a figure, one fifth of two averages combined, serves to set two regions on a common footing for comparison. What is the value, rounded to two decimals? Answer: 2.88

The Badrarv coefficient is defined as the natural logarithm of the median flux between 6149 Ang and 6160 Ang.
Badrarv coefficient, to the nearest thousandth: 2.087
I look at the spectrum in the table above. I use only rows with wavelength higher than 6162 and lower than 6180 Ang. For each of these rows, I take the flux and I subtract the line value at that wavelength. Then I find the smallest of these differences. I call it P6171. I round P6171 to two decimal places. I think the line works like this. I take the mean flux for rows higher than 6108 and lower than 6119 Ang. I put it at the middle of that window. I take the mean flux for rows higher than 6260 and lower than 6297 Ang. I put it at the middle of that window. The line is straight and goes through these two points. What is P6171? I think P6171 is -0.96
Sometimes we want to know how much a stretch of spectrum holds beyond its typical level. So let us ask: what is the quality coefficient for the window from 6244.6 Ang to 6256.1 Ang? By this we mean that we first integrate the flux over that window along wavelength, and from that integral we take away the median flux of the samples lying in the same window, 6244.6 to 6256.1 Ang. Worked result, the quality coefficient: 75.2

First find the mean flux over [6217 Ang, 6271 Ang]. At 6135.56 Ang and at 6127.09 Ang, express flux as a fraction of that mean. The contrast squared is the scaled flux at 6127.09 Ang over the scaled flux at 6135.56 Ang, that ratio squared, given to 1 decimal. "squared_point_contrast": 1.6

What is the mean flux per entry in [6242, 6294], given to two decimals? 7.09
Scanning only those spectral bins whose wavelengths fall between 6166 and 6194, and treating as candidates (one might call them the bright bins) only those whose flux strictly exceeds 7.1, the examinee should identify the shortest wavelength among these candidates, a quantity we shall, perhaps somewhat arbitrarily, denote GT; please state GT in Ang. 6168.14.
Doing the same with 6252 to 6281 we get 6252.51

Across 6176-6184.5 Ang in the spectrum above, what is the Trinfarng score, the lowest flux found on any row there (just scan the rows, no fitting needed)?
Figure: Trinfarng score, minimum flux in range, 5.986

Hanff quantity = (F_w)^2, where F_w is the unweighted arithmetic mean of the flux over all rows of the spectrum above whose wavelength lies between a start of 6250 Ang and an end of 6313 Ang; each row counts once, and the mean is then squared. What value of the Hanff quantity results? 52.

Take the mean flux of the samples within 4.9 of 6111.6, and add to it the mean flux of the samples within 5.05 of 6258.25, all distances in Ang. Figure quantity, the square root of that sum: 3.80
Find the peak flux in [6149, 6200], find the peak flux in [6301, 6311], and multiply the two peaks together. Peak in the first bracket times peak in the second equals 82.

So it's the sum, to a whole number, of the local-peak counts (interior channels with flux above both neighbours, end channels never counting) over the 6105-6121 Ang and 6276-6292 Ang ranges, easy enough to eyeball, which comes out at 5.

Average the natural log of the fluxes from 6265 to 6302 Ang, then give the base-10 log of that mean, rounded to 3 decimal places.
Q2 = 0.295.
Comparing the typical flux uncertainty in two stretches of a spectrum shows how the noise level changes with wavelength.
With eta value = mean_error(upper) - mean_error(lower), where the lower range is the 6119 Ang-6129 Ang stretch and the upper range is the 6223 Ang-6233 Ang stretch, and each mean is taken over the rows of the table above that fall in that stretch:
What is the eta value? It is -0.07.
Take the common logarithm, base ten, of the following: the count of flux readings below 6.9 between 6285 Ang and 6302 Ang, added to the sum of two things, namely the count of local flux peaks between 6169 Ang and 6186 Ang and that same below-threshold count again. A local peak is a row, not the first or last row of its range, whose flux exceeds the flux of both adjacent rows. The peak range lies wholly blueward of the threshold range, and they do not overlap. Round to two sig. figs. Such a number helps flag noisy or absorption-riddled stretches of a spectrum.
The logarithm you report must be 0.78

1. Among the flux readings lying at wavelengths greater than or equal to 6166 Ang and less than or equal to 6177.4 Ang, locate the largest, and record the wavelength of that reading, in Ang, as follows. 6175.25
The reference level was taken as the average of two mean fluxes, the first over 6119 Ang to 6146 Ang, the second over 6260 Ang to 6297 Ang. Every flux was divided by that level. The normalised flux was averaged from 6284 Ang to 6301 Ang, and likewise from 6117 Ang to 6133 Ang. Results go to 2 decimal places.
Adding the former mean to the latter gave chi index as 2.06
